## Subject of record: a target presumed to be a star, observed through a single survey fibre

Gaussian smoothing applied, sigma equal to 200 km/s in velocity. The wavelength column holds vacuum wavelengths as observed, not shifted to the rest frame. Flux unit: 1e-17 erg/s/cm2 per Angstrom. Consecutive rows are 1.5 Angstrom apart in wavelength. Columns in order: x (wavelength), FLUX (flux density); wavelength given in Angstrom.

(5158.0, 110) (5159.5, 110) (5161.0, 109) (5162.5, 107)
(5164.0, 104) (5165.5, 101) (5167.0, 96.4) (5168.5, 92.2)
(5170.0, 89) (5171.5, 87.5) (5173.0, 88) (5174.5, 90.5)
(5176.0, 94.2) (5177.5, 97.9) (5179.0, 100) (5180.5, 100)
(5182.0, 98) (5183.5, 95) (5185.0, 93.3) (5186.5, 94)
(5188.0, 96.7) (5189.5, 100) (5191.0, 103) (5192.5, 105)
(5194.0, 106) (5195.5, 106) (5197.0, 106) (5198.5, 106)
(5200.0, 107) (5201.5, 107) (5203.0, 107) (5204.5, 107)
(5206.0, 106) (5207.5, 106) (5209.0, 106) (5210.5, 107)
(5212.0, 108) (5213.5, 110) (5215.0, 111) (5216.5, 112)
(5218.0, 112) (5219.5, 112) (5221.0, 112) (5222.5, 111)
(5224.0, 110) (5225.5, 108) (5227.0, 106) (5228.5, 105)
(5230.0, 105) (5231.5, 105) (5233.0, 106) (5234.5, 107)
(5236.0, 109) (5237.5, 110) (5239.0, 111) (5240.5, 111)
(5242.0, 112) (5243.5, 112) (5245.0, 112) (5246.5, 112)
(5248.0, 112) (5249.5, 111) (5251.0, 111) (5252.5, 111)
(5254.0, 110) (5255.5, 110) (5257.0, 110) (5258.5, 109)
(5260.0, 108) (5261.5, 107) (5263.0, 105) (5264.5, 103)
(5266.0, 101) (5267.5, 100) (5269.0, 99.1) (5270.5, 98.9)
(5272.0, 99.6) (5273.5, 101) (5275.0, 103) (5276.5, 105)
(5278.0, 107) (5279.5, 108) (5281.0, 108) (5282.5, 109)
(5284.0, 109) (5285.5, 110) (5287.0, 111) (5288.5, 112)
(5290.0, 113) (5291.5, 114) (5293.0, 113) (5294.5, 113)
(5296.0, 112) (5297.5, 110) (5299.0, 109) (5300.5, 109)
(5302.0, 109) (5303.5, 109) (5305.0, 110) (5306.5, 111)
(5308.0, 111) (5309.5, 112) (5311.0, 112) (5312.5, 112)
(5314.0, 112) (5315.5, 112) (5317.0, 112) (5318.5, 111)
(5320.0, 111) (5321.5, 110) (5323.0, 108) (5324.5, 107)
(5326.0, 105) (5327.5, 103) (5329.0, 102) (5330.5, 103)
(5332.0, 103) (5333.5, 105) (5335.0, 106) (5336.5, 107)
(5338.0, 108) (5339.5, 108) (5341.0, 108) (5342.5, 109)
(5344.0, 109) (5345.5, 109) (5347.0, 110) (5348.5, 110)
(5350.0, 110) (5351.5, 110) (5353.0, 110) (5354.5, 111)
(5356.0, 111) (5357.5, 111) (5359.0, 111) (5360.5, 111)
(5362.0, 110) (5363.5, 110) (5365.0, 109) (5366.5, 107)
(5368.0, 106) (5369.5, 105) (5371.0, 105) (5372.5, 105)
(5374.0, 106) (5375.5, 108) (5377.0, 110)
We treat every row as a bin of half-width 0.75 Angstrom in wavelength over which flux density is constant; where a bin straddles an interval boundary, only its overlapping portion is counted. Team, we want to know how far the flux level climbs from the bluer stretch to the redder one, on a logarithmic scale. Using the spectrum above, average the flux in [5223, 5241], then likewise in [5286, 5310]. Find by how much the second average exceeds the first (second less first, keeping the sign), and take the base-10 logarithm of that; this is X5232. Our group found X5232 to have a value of 0.53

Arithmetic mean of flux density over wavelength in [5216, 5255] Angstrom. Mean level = 109.8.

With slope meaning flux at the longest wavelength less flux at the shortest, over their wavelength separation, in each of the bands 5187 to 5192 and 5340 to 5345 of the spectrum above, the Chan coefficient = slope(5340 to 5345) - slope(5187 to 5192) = -1.8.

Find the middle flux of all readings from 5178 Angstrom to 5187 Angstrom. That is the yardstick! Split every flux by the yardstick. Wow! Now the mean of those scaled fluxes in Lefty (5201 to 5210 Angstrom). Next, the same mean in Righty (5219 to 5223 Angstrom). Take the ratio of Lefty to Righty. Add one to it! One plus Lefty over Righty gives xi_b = 1.95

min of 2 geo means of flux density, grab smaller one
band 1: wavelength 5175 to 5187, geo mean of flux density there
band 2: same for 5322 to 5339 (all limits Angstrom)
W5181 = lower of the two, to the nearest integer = 97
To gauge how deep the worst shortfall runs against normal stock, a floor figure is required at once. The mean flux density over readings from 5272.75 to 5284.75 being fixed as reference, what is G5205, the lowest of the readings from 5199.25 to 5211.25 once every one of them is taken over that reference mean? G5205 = 1.00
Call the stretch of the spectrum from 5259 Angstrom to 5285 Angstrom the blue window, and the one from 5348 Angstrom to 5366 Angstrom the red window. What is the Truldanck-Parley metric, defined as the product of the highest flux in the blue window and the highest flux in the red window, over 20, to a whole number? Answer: 605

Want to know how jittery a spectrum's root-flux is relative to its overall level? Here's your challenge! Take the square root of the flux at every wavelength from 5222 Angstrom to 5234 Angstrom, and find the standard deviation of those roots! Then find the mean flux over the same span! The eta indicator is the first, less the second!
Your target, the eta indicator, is -107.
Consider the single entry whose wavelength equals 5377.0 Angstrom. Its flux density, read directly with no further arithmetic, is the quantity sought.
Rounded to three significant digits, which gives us 110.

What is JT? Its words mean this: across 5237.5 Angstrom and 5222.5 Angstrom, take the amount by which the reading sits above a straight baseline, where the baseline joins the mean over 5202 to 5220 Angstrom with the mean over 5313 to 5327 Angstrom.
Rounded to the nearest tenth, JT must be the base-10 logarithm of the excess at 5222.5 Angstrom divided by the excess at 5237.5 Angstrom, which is 0.3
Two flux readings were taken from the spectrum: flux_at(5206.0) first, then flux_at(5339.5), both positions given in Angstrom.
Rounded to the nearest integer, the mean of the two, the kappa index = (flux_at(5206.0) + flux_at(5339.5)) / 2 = 107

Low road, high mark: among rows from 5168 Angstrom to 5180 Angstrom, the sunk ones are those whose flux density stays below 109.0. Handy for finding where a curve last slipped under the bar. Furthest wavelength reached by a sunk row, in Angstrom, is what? 5179.0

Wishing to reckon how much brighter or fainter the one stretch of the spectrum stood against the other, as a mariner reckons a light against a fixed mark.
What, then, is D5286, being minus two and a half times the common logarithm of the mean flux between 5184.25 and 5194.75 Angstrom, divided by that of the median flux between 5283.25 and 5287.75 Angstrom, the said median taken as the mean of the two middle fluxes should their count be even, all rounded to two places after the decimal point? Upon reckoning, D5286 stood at 0.11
